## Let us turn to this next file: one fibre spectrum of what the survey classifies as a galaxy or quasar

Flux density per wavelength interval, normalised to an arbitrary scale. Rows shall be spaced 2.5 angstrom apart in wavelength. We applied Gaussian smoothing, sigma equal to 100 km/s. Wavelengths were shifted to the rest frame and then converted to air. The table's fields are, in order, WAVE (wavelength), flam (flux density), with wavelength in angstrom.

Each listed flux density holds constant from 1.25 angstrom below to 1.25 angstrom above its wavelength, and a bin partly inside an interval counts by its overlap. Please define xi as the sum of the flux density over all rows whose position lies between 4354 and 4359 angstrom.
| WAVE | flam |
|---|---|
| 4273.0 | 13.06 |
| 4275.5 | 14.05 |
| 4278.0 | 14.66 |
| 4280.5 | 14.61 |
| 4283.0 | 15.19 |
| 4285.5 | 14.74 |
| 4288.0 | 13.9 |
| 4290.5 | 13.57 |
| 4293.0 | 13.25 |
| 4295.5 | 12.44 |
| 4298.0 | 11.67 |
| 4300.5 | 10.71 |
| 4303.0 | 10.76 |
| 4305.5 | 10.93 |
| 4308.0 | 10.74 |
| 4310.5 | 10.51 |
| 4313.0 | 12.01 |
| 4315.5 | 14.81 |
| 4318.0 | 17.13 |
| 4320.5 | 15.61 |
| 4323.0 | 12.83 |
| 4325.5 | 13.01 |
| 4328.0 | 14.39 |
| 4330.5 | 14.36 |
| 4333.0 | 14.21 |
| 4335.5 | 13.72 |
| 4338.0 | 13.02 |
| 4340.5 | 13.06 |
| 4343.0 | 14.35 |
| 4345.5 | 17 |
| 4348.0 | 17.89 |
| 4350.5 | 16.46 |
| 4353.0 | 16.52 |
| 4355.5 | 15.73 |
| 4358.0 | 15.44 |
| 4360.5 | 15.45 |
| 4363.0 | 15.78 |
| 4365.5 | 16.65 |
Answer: 31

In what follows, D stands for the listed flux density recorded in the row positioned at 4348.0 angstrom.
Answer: 17.89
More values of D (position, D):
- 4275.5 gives 14.05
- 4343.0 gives 14.35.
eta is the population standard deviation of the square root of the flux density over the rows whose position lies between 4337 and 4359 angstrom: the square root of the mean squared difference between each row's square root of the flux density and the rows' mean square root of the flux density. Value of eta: 0.21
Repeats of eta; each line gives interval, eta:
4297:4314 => 0.08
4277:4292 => 0.07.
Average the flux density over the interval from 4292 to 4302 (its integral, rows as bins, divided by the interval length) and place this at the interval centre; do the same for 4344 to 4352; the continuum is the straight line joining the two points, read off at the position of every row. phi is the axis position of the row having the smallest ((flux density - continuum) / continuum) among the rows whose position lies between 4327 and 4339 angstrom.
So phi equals 4338.0 angstrom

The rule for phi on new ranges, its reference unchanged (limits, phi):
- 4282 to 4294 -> 4293.0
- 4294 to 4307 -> 4305.5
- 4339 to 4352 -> 4340.5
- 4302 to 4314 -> 4310.5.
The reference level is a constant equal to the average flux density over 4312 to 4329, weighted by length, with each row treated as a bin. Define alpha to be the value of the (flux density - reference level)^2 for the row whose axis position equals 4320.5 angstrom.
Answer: 1.8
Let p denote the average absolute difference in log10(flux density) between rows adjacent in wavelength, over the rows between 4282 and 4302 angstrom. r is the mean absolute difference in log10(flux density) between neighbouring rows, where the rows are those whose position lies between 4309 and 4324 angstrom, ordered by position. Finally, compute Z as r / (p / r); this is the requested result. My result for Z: 0.210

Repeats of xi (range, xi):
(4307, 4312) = 21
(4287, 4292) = 27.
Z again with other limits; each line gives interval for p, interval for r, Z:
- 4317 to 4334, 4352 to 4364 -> 0.003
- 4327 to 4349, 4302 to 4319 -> 0.068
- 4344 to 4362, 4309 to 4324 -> 0.306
